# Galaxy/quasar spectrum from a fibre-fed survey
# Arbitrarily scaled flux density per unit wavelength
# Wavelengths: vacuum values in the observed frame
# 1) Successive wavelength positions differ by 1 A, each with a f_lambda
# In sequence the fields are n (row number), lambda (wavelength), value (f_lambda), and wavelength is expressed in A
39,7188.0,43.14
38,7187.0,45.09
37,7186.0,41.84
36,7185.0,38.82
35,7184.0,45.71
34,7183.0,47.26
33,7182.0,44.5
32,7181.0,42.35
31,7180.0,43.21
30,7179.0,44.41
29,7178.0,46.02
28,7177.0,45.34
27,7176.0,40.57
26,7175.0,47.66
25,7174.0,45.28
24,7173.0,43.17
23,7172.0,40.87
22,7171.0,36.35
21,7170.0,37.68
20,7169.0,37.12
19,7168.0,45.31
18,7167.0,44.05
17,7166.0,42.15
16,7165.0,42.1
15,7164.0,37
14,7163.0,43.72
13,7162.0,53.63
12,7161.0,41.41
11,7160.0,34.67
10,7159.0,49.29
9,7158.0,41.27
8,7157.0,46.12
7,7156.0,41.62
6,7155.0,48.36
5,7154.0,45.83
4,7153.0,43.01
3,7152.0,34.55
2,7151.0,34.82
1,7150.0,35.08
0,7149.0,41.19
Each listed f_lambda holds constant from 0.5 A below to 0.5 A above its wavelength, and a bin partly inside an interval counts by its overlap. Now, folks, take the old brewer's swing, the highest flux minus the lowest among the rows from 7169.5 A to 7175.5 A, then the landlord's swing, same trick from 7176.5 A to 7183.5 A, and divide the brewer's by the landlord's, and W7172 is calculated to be 2.3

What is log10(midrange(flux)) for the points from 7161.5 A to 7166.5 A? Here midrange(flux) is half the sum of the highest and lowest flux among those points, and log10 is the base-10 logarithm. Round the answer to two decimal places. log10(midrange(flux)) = 1.66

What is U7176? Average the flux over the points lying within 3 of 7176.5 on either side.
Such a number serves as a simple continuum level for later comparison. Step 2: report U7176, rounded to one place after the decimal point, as 44.9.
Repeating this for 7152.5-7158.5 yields 44.4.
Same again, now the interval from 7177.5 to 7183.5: 44.6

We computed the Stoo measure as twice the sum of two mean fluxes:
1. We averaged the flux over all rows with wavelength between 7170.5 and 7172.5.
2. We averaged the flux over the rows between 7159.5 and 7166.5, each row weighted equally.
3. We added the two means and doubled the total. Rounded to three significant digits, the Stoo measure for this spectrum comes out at 161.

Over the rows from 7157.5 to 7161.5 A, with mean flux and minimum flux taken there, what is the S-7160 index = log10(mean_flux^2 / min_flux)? 1.70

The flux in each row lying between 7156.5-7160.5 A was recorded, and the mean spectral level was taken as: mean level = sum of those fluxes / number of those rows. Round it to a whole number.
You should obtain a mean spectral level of 43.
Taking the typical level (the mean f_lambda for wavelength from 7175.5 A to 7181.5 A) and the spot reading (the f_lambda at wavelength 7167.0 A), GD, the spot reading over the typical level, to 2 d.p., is 1.01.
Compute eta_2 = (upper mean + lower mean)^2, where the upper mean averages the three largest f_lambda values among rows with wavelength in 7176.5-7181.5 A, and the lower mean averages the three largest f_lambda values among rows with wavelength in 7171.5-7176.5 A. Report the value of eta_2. 8213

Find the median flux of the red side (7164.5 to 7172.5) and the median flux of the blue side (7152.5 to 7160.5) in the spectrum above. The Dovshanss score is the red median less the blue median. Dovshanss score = -3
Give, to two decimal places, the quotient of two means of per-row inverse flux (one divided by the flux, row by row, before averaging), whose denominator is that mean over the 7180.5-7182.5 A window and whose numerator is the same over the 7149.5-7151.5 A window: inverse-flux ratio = 1.24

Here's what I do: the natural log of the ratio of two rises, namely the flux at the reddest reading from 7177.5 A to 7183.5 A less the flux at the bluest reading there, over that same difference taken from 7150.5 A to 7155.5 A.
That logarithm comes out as -2.4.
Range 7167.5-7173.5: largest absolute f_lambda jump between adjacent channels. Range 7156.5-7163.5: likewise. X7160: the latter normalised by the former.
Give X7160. 1.79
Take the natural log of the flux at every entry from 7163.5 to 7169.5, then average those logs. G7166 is 3.72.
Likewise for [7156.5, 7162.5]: 3.78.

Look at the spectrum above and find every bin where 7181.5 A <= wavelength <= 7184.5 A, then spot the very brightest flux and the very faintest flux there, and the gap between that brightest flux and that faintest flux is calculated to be 2.8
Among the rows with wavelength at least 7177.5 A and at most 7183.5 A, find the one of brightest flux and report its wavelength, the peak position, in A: 7183.0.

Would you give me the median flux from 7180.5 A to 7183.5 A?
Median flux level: 44.5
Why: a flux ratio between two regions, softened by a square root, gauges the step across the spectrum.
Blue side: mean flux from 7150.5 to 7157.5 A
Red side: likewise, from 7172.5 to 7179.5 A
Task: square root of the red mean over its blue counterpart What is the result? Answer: 1.03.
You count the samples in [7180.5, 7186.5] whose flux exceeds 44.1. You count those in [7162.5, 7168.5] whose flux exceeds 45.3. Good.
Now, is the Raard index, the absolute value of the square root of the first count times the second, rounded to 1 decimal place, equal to 1.7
